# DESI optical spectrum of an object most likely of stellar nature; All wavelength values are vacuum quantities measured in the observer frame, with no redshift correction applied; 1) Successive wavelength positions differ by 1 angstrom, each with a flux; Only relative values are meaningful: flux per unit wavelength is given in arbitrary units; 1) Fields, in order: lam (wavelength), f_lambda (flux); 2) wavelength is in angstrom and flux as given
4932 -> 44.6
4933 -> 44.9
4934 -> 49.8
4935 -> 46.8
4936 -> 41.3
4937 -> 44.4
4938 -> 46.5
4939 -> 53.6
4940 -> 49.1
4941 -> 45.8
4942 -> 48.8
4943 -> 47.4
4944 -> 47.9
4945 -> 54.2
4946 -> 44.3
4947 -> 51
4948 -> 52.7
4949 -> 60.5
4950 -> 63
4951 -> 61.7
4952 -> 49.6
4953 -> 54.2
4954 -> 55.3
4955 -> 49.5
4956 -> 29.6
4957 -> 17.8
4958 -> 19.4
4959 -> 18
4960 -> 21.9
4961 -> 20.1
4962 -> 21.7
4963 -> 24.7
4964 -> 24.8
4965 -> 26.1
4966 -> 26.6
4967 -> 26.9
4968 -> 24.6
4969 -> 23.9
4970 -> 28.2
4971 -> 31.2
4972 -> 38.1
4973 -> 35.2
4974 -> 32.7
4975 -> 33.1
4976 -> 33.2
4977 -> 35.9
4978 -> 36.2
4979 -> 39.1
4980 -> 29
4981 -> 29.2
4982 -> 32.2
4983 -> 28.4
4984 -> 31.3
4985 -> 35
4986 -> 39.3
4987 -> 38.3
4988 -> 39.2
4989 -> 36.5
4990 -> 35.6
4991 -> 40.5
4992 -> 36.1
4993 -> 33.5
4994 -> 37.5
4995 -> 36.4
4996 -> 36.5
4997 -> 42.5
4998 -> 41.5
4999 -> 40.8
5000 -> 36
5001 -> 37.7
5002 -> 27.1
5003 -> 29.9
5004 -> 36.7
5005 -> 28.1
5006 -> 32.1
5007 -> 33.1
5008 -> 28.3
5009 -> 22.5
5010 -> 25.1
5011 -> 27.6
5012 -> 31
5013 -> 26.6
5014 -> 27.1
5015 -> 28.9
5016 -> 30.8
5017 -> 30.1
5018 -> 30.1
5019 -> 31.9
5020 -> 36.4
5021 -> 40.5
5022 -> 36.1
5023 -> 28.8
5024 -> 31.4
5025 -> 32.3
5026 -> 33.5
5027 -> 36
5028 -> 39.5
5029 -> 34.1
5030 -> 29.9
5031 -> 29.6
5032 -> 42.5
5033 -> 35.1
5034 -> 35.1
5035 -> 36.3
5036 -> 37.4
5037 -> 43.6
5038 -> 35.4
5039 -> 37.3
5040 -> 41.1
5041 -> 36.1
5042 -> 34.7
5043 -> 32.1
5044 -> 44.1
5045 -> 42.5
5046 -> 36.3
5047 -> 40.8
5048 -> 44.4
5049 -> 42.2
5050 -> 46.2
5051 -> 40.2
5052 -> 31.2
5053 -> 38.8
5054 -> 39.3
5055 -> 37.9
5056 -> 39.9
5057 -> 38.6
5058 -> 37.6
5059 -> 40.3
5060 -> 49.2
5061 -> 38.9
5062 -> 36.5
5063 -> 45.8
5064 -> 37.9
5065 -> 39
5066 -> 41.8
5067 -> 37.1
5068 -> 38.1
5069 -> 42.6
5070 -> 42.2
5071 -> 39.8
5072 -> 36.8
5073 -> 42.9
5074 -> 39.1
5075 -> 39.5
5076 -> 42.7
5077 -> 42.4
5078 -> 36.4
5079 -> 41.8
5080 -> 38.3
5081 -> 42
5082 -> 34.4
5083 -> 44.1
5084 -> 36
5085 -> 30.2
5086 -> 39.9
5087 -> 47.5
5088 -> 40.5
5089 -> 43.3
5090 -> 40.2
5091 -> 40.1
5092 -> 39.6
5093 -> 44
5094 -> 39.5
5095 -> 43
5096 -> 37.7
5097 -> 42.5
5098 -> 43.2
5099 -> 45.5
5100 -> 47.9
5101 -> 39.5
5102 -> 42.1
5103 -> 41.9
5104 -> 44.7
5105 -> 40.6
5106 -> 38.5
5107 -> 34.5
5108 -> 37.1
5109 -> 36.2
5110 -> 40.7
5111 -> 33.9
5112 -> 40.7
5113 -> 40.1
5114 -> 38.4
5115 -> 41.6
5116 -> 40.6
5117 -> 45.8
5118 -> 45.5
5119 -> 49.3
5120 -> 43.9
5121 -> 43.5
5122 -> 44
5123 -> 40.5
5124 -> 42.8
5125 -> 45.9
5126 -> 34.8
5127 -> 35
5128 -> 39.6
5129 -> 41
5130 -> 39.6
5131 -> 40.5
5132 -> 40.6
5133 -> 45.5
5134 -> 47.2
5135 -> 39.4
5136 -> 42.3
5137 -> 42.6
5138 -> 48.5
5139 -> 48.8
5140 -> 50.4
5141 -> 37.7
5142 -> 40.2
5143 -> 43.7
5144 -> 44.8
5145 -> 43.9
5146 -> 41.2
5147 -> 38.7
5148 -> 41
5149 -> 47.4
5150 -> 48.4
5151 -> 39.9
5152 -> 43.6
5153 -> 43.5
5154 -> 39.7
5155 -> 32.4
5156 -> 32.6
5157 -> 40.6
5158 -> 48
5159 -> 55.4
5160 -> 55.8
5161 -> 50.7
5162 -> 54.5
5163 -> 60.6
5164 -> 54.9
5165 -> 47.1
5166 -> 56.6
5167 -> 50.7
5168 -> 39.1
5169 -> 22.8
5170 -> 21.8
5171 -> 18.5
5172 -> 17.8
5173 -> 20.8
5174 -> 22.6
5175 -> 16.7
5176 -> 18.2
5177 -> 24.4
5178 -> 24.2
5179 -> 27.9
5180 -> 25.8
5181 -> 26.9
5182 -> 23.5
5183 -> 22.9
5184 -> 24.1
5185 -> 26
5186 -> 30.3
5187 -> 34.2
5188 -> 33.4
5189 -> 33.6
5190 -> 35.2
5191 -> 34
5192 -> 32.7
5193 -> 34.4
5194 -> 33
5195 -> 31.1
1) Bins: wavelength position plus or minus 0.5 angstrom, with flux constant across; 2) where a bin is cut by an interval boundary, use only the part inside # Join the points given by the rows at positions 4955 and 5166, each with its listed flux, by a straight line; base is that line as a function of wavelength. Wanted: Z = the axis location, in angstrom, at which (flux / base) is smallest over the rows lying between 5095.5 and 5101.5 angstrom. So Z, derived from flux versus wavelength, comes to 5096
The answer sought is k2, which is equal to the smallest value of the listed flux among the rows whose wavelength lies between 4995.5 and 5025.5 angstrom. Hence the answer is 22.5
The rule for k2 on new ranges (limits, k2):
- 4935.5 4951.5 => 41.3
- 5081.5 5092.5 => 30.2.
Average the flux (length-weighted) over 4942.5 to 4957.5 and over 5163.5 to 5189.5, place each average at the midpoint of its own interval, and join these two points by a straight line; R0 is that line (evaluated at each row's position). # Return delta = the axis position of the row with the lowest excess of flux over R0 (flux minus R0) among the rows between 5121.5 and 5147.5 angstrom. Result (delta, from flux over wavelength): 5126 angstrom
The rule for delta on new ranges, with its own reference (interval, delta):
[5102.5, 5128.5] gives 5111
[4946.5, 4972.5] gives 4957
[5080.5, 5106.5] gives 5085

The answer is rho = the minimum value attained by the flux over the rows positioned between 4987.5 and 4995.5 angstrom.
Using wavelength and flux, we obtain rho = 33.5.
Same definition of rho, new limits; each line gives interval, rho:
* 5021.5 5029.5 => 28.8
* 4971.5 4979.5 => 32.7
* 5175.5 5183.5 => 18.2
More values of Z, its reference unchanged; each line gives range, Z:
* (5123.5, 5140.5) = 5126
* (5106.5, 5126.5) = 5111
